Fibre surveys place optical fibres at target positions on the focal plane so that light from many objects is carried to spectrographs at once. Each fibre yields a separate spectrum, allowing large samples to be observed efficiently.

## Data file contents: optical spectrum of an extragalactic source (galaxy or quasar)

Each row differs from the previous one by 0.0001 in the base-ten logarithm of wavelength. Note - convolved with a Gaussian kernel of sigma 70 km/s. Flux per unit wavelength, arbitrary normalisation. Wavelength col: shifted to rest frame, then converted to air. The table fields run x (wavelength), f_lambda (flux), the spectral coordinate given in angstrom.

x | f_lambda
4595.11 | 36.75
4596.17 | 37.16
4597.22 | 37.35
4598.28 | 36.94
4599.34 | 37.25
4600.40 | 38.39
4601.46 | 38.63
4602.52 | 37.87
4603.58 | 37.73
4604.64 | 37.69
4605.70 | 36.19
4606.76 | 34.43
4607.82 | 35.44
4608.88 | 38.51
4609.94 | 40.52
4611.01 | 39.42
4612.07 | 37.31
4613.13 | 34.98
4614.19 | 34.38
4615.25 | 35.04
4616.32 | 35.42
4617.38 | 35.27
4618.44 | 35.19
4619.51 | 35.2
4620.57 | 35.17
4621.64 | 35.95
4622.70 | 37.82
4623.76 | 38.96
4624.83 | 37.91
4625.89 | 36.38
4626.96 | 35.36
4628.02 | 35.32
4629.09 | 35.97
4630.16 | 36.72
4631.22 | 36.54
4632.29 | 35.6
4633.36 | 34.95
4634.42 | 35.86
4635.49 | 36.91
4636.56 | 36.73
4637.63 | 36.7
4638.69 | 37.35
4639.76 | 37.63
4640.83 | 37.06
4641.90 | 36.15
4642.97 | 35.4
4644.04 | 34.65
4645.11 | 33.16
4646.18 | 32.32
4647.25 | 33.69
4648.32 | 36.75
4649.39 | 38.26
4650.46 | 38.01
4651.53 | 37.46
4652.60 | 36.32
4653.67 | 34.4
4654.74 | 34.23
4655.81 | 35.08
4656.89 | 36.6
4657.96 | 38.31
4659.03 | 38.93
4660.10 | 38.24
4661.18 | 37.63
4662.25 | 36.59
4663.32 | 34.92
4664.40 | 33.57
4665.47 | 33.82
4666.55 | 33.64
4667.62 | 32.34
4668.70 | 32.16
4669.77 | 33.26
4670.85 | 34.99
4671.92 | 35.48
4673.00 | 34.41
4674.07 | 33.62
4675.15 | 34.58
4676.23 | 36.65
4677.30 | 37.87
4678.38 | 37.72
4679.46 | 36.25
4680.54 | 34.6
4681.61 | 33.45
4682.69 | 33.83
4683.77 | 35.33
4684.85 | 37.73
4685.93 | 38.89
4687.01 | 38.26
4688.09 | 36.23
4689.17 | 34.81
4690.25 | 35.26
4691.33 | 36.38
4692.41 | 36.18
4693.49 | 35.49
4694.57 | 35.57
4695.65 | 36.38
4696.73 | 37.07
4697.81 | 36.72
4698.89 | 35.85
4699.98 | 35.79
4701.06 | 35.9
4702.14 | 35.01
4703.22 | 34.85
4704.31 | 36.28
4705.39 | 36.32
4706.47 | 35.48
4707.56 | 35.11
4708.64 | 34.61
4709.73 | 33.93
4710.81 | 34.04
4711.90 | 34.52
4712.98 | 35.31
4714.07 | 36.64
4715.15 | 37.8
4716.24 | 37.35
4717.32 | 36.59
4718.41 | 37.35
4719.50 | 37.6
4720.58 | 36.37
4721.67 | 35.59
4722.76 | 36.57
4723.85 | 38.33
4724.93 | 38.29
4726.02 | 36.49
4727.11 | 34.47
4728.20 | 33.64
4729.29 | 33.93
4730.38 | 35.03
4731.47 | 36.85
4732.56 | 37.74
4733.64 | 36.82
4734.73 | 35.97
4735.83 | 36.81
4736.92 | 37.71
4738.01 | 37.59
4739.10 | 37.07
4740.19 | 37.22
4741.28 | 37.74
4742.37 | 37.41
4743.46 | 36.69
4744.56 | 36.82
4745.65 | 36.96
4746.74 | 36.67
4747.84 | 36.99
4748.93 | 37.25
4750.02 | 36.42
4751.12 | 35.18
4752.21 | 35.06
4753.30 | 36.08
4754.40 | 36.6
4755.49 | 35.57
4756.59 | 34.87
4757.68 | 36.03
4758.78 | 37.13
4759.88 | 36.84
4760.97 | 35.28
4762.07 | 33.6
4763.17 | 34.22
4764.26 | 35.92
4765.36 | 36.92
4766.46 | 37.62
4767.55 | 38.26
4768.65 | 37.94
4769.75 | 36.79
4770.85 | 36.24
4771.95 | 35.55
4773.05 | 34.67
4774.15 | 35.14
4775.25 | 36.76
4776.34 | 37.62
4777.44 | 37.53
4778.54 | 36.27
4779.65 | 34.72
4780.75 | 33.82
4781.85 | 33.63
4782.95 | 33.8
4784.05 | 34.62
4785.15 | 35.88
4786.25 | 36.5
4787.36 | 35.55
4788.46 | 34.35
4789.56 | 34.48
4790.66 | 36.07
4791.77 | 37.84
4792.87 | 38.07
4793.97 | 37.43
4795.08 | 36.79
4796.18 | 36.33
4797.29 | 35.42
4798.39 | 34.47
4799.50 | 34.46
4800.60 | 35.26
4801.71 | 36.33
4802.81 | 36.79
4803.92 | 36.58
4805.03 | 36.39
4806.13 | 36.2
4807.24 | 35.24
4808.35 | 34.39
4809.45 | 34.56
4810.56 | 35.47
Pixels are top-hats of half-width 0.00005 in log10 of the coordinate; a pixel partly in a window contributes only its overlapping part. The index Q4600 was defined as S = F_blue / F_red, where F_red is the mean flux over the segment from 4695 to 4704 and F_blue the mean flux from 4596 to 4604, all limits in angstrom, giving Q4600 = 1.05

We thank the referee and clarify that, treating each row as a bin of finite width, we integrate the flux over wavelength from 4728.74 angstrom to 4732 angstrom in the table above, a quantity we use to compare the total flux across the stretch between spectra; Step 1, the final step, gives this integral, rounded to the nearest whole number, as 115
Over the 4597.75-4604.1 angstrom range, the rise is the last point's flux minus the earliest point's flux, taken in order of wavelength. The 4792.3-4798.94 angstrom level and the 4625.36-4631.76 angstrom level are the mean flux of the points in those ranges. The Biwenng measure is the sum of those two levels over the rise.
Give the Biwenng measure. 92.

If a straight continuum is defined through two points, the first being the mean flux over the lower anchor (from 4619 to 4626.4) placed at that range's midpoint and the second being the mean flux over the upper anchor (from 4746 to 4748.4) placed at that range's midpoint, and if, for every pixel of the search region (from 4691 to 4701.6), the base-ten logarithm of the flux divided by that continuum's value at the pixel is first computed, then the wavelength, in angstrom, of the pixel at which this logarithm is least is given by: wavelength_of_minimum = 4693.49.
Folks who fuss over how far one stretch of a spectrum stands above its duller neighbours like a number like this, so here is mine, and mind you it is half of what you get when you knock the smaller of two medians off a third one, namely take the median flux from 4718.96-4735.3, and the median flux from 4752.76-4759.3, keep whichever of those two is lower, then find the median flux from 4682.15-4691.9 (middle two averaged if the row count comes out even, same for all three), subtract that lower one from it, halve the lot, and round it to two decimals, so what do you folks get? 0.09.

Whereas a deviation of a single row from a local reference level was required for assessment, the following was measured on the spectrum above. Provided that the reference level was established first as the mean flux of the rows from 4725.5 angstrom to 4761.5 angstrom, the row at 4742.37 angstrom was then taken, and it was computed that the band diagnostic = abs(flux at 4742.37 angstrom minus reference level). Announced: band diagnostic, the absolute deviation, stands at 1.1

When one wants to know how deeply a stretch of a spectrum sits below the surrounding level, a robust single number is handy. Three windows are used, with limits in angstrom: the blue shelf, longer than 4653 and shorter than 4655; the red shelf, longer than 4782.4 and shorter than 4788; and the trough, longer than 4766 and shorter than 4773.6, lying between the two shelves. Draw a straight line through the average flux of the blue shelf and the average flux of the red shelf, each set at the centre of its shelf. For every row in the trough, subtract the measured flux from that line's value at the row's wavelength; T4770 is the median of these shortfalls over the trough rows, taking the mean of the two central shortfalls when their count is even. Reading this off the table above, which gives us -1.6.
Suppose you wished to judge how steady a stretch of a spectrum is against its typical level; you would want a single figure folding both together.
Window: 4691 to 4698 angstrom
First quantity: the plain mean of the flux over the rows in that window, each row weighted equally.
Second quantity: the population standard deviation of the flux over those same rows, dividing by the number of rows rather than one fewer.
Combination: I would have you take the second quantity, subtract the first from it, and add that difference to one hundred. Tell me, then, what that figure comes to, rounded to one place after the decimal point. 64.3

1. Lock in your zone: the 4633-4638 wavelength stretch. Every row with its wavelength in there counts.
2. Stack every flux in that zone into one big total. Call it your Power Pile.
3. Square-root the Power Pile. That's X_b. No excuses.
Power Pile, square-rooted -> 13.5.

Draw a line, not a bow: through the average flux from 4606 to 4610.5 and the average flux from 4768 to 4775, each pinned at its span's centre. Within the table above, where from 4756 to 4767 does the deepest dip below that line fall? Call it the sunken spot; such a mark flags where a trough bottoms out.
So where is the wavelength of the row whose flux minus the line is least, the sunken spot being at 4762.07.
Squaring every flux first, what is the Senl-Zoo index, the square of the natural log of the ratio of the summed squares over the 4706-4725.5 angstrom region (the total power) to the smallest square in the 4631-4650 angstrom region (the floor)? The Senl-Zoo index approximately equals 9.7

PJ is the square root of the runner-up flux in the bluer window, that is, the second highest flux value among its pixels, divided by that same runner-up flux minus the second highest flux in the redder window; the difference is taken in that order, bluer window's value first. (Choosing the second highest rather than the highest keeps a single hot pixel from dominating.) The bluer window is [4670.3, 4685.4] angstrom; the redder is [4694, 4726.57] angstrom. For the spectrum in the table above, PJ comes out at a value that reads -11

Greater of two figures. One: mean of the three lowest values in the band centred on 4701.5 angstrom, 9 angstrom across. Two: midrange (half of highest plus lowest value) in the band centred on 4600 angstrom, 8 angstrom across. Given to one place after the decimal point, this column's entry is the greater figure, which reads 37.8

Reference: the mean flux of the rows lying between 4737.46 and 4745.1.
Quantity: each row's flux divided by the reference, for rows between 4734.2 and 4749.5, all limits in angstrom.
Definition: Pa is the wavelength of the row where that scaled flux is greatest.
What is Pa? 4741.28 angstrom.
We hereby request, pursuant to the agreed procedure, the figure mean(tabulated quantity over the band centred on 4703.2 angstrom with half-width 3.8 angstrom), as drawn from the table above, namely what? 35.7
